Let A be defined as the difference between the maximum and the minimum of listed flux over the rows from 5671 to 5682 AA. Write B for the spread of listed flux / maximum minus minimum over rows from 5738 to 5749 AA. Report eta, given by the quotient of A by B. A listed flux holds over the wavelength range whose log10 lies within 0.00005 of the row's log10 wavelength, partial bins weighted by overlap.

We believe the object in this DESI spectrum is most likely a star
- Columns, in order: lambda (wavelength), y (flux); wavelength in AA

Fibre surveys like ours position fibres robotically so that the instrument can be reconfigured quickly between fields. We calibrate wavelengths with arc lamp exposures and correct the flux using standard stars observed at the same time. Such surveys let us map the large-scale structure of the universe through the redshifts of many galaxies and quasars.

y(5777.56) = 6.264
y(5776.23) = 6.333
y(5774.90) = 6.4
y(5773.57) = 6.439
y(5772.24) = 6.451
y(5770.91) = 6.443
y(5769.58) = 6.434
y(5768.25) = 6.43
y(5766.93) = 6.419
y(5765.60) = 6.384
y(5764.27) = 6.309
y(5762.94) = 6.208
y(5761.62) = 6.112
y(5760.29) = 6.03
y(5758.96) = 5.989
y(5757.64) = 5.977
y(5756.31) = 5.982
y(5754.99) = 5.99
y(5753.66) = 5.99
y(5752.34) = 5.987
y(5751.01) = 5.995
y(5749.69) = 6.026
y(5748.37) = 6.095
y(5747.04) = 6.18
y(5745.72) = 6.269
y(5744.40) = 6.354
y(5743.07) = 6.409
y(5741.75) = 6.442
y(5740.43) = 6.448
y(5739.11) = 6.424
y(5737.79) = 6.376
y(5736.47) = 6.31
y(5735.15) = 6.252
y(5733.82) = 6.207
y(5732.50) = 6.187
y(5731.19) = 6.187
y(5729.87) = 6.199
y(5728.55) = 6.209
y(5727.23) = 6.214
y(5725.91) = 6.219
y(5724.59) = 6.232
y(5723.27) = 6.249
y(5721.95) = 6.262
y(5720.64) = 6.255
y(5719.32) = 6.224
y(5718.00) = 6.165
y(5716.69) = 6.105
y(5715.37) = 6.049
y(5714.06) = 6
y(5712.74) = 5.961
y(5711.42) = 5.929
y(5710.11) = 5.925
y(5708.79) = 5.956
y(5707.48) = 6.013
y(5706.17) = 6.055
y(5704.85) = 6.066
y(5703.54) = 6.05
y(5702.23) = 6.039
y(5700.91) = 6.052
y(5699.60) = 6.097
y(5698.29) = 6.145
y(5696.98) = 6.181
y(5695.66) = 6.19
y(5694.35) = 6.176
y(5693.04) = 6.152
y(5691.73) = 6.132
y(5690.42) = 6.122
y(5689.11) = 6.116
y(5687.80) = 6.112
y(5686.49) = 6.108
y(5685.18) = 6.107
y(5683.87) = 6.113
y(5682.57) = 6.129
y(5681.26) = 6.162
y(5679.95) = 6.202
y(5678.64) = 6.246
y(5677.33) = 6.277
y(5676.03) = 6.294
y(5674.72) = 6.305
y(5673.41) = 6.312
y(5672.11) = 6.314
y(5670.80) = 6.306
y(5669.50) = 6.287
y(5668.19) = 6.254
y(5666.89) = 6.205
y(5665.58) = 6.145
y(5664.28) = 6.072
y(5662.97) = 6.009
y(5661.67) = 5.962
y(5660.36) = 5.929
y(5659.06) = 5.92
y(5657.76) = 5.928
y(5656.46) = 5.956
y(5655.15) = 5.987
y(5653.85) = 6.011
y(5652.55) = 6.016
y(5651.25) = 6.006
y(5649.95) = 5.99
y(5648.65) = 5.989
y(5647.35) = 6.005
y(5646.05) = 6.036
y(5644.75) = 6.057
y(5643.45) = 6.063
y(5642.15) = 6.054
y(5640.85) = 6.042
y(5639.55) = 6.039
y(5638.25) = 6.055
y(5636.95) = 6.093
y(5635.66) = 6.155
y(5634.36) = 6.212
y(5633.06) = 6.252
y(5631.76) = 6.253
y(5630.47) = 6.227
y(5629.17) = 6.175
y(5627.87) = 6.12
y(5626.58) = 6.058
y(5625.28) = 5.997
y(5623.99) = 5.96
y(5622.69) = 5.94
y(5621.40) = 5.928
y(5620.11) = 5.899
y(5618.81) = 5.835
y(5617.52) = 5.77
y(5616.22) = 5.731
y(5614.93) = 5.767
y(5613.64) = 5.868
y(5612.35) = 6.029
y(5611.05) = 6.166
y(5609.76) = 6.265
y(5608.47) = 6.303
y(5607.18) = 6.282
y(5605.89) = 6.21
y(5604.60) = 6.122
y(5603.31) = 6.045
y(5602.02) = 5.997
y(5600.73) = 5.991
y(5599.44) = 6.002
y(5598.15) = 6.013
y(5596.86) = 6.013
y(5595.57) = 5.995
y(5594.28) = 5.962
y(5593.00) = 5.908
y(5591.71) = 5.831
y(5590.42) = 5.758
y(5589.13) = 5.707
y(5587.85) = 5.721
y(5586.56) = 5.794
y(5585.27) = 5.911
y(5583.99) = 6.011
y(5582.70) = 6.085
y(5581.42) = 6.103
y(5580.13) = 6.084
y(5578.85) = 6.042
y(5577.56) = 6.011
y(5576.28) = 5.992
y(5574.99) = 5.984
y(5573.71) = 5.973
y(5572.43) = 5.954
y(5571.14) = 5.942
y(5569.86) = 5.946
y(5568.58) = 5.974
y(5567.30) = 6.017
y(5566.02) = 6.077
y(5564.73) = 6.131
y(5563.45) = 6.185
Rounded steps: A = 0.2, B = 0.35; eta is 0.4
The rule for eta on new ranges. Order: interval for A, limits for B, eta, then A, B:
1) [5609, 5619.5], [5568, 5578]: 7.7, 0.5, 0.07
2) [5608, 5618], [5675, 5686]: 3.1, 0.6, 0.19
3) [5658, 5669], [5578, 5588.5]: 0.9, 0.3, 0.38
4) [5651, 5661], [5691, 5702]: 0.7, 0.1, 0.14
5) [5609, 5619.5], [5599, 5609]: 1.7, 0.5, 0.31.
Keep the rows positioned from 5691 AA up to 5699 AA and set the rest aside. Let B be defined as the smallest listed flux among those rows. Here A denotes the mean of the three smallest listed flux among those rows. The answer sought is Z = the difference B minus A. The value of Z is -0.011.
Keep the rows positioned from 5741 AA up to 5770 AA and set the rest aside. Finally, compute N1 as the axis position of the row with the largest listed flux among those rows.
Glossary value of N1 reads 5741.75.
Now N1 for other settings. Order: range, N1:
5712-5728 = 5721.95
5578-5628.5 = 5608.47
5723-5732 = 5723.27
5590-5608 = 5607.18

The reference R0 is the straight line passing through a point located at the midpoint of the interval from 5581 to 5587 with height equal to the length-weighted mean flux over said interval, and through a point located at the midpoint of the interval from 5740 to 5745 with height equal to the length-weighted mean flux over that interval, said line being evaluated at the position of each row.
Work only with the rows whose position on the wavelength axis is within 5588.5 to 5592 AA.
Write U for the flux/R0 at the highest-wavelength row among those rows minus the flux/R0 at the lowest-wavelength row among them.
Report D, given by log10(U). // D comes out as -1.71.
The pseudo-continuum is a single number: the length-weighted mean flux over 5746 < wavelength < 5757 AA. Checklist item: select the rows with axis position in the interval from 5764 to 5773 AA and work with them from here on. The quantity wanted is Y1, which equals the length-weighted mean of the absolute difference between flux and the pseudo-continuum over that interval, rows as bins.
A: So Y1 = 0.376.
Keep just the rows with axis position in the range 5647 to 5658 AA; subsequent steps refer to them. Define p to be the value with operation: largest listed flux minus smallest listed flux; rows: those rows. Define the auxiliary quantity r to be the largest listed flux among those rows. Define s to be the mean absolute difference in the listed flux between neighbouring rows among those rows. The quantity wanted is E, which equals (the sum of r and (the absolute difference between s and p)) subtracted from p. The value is -6.00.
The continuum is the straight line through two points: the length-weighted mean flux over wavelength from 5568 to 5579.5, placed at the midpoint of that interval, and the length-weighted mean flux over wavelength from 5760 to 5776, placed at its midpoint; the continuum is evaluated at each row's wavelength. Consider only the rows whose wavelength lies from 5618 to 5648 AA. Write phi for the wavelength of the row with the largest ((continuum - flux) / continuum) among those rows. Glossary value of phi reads 5618.81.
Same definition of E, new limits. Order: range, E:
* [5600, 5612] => -6.25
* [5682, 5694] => -6.14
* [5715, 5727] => -6.23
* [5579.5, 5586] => -6.05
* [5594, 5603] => -6.00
